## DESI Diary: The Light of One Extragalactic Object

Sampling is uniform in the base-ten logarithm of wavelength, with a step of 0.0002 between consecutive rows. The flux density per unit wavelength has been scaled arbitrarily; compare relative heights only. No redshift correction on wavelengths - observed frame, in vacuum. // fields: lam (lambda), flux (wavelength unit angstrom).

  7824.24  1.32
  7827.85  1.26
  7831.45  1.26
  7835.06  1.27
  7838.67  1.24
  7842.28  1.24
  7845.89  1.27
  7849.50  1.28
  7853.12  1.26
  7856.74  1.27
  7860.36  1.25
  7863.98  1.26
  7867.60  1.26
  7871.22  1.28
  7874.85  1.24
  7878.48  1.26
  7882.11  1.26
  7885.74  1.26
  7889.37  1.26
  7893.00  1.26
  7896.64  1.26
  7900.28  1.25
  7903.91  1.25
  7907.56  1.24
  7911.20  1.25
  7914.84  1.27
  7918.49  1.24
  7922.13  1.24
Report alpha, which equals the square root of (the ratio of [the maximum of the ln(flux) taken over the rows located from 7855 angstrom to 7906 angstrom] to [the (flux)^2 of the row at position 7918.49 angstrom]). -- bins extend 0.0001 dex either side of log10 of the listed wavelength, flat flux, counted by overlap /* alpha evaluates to 0.401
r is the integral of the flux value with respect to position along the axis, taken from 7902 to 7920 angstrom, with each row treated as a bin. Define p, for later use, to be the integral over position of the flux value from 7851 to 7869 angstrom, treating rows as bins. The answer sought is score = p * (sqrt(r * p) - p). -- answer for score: -2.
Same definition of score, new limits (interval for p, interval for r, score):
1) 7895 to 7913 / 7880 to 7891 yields -109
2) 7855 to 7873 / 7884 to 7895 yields -114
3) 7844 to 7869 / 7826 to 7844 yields -155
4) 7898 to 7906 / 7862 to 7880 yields 51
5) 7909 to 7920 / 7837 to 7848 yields 0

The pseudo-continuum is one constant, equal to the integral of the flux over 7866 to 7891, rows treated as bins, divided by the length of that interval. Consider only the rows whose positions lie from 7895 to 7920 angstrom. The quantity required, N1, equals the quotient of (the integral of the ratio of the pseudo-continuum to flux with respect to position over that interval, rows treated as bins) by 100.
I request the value 0.252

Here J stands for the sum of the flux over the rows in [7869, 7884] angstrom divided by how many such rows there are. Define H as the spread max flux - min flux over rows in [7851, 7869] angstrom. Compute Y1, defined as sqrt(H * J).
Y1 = 0.16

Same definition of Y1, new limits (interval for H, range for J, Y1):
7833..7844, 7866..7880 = 0.19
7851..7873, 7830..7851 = 0.19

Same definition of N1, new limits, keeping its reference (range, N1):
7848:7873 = 0.249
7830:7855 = 0.250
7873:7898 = 0.251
